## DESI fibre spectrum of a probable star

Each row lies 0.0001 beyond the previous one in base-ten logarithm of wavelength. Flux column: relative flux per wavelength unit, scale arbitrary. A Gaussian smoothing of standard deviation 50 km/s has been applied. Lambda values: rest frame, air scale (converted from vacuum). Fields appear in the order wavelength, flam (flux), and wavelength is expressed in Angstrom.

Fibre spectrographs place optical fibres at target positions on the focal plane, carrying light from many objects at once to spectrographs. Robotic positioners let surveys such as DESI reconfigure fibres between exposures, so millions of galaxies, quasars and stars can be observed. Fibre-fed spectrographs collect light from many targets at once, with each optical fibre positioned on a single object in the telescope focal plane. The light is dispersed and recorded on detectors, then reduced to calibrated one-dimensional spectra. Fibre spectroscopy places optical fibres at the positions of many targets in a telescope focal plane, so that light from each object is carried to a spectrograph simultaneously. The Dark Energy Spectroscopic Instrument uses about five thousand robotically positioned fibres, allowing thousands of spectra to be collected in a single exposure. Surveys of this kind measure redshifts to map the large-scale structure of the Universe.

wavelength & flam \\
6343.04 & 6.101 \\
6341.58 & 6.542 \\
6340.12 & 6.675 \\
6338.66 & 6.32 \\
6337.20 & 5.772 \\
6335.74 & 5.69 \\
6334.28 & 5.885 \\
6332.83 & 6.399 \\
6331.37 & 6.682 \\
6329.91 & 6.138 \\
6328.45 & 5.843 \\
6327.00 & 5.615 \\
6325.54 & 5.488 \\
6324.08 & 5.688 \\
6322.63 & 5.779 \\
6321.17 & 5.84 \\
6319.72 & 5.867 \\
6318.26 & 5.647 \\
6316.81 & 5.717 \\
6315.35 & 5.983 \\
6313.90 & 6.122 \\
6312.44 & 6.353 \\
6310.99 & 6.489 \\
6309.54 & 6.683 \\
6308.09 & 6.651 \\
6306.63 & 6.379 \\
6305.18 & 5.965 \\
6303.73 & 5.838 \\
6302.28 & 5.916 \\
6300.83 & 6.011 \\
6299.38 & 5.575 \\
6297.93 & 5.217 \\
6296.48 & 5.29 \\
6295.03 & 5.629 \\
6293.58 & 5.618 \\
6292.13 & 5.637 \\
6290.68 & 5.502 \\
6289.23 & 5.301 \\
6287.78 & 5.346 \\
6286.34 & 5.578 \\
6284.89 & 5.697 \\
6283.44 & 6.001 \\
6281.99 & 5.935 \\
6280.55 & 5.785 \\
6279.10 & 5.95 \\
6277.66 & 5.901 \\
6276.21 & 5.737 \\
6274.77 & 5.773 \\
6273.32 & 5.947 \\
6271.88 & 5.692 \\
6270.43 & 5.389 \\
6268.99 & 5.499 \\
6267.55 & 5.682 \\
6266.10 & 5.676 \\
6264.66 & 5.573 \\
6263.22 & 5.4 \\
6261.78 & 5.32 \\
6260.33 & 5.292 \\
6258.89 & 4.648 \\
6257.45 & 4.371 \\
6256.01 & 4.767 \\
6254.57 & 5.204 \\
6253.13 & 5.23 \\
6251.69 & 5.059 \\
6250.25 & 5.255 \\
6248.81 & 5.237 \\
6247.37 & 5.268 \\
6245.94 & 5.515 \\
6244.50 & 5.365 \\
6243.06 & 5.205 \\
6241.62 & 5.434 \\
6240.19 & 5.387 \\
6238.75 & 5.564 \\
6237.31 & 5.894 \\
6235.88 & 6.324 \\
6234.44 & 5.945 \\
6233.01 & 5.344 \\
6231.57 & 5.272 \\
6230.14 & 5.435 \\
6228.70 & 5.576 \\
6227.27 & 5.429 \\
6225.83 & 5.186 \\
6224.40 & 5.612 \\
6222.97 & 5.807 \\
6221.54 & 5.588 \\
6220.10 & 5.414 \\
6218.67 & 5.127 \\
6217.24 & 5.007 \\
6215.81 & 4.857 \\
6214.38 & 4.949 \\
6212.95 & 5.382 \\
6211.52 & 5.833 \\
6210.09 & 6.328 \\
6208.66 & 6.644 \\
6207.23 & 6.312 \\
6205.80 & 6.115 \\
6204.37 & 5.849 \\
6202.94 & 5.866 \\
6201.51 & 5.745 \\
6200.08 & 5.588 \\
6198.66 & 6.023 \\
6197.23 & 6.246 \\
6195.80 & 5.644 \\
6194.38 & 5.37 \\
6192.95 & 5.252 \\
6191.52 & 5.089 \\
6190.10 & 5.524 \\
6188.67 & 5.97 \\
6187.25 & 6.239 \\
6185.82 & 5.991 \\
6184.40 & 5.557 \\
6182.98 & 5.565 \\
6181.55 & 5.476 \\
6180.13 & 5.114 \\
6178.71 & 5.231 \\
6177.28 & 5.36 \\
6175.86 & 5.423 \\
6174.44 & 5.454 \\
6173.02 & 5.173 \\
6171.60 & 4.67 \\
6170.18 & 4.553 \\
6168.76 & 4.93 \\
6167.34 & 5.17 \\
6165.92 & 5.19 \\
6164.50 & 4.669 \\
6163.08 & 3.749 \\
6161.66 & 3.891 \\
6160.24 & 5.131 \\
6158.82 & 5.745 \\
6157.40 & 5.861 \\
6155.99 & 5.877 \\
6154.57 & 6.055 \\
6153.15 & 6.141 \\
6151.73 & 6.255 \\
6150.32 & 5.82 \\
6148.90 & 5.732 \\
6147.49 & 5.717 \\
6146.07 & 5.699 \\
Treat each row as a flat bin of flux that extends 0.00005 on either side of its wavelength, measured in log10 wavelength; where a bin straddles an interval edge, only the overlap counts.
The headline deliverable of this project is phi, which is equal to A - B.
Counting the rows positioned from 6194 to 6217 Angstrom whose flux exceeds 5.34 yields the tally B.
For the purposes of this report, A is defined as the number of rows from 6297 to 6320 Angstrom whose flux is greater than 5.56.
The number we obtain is 1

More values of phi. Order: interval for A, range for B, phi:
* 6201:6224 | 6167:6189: 1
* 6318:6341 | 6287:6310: 2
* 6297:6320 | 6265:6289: -1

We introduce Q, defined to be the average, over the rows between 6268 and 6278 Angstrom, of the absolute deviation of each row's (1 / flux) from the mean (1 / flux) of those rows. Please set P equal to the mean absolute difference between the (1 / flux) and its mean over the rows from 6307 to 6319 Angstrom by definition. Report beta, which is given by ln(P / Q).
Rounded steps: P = 0.0089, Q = 0.0048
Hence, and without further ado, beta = 0.62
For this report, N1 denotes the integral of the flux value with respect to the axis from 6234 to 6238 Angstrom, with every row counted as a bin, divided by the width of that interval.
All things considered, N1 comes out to 6.1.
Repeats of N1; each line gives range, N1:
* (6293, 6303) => 5.6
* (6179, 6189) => 5.7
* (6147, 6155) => 6.0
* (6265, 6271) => 5.6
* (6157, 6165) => 4.8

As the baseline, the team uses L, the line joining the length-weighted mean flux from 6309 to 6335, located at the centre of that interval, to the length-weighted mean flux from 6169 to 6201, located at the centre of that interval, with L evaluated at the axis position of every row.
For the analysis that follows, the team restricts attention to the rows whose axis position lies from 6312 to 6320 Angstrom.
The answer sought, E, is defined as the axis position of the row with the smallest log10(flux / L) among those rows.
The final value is 6318.26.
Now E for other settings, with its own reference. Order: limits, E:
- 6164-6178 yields 6170.18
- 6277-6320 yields 6297.93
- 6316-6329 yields 6325.54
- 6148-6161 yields 6160.24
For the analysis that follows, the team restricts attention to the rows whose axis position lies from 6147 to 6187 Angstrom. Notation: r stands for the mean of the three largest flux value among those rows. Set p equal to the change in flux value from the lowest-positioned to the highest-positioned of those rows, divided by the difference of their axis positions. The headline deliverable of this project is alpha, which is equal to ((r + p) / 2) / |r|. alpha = 0.5006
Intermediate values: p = 0.007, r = 6.15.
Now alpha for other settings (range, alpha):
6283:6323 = 0.4996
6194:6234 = 0.4999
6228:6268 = 0.5002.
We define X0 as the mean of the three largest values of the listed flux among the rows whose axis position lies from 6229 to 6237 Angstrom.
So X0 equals 5.90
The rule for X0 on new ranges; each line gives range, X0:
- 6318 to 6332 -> 6.23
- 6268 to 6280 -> 5.93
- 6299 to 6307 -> 6.12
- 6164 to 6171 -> 5.10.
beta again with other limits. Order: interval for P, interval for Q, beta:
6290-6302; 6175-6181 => 0.33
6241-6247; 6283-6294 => -0.40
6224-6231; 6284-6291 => -0.09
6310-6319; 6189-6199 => -0.32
